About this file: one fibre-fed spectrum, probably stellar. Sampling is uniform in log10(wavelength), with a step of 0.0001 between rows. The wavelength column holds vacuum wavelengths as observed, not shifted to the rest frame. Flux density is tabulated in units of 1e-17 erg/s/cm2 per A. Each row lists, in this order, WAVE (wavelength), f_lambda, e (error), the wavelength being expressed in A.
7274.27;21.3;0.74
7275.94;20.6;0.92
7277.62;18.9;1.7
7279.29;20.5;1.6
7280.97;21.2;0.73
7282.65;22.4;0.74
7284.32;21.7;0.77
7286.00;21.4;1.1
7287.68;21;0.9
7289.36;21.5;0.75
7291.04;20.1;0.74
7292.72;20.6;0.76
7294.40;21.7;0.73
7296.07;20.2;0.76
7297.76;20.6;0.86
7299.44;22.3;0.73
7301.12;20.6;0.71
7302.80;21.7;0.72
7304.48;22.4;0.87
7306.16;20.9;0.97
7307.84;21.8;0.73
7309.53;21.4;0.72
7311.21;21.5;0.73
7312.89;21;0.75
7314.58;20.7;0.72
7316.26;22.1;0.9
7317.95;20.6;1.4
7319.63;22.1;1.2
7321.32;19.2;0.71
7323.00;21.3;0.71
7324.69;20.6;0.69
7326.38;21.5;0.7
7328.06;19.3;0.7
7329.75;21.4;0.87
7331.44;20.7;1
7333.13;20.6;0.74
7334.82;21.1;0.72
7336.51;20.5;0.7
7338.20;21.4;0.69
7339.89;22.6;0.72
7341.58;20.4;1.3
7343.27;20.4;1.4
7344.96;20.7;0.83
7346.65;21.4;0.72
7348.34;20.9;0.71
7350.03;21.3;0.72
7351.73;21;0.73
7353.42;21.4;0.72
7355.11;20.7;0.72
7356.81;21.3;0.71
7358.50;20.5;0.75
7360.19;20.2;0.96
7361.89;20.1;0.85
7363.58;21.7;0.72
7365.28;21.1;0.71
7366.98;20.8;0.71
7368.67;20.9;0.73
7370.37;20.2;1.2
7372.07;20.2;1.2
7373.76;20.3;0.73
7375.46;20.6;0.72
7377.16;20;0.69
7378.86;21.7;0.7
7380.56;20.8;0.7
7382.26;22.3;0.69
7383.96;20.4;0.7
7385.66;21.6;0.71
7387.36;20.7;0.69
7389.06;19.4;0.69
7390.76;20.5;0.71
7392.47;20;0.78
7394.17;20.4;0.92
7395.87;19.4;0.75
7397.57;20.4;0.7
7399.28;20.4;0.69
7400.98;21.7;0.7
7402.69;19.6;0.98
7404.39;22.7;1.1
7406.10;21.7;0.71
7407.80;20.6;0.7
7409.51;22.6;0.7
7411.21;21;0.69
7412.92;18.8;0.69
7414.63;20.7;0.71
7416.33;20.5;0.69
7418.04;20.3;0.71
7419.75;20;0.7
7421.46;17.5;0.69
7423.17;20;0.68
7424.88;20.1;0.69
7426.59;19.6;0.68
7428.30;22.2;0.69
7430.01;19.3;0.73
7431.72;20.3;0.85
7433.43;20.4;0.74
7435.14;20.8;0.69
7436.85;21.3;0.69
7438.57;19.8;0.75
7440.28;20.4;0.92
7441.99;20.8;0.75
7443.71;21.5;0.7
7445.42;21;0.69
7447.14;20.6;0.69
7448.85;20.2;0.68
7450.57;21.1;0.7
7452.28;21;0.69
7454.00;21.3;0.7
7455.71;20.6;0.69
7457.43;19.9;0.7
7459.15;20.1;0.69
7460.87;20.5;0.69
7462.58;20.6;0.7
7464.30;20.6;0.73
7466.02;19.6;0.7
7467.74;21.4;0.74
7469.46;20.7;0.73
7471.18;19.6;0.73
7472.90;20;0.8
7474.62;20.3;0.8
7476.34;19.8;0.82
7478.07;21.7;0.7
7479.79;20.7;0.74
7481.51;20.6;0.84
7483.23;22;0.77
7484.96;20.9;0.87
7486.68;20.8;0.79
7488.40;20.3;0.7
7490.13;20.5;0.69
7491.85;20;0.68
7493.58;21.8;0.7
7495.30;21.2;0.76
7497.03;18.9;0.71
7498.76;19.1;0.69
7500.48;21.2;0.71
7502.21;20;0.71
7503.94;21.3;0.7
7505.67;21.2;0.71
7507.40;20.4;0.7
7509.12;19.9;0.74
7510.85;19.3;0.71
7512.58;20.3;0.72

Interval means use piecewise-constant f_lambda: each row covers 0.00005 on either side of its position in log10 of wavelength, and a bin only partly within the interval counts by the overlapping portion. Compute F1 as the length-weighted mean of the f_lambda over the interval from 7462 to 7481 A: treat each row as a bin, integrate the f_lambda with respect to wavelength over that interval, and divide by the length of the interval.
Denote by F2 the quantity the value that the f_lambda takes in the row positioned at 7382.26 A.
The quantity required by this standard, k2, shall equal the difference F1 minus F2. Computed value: -1.85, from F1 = 20.45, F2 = 22.3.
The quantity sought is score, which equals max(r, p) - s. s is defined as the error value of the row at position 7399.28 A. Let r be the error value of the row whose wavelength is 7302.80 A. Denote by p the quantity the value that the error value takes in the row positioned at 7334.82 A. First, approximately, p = 0.72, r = 0.720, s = 0.690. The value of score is 0.03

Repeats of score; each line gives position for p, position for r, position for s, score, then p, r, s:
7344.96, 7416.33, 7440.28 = -0.09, 0.83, 0.690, 0.920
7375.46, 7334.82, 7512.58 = 0.00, 0.72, 0.720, 0.720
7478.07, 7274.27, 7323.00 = 0.03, 0.70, 0.740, 0.710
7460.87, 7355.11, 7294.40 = -0.01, 0.69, 0.720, 0.730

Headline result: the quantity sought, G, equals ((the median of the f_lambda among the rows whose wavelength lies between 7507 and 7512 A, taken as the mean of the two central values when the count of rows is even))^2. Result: 396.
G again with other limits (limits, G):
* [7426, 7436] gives 414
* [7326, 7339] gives 437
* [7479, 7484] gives 428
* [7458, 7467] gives 420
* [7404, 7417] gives 435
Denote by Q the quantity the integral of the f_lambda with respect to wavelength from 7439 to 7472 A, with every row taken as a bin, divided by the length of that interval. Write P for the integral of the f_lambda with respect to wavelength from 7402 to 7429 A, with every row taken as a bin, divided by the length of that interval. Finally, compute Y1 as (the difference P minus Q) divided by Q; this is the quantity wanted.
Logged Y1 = -0.005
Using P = 20.5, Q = 20.6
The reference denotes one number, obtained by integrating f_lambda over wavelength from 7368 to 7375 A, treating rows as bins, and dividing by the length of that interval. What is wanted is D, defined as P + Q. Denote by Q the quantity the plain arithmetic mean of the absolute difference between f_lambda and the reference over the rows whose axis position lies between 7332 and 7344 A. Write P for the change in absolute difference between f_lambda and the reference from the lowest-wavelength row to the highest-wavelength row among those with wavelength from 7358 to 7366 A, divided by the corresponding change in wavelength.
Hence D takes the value 0.69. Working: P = 0.09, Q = 0.6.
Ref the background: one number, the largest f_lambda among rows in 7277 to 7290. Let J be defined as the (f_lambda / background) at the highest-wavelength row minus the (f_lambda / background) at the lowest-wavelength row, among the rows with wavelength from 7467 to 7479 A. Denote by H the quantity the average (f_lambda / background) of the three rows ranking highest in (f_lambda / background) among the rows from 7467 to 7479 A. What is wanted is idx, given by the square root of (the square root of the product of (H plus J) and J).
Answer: 0.34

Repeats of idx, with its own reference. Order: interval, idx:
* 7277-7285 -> 0.61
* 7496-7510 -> 0.46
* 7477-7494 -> 0.26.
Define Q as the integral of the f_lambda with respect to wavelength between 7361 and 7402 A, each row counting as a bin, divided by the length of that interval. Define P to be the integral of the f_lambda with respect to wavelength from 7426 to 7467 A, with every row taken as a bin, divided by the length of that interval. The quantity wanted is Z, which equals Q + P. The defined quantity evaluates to 41.2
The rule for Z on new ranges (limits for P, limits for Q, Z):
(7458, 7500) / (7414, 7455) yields 40.9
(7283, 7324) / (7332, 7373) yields 42.1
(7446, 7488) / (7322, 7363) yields 41.5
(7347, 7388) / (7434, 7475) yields 41.4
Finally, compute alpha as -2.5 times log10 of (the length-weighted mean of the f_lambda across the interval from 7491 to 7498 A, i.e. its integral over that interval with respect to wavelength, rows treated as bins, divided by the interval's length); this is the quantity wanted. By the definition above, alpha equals -3.28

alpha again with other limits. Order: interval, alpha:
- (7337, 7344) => -3.31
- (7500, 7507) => -3.30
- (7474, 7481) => -3.29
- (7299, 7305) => -3.34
